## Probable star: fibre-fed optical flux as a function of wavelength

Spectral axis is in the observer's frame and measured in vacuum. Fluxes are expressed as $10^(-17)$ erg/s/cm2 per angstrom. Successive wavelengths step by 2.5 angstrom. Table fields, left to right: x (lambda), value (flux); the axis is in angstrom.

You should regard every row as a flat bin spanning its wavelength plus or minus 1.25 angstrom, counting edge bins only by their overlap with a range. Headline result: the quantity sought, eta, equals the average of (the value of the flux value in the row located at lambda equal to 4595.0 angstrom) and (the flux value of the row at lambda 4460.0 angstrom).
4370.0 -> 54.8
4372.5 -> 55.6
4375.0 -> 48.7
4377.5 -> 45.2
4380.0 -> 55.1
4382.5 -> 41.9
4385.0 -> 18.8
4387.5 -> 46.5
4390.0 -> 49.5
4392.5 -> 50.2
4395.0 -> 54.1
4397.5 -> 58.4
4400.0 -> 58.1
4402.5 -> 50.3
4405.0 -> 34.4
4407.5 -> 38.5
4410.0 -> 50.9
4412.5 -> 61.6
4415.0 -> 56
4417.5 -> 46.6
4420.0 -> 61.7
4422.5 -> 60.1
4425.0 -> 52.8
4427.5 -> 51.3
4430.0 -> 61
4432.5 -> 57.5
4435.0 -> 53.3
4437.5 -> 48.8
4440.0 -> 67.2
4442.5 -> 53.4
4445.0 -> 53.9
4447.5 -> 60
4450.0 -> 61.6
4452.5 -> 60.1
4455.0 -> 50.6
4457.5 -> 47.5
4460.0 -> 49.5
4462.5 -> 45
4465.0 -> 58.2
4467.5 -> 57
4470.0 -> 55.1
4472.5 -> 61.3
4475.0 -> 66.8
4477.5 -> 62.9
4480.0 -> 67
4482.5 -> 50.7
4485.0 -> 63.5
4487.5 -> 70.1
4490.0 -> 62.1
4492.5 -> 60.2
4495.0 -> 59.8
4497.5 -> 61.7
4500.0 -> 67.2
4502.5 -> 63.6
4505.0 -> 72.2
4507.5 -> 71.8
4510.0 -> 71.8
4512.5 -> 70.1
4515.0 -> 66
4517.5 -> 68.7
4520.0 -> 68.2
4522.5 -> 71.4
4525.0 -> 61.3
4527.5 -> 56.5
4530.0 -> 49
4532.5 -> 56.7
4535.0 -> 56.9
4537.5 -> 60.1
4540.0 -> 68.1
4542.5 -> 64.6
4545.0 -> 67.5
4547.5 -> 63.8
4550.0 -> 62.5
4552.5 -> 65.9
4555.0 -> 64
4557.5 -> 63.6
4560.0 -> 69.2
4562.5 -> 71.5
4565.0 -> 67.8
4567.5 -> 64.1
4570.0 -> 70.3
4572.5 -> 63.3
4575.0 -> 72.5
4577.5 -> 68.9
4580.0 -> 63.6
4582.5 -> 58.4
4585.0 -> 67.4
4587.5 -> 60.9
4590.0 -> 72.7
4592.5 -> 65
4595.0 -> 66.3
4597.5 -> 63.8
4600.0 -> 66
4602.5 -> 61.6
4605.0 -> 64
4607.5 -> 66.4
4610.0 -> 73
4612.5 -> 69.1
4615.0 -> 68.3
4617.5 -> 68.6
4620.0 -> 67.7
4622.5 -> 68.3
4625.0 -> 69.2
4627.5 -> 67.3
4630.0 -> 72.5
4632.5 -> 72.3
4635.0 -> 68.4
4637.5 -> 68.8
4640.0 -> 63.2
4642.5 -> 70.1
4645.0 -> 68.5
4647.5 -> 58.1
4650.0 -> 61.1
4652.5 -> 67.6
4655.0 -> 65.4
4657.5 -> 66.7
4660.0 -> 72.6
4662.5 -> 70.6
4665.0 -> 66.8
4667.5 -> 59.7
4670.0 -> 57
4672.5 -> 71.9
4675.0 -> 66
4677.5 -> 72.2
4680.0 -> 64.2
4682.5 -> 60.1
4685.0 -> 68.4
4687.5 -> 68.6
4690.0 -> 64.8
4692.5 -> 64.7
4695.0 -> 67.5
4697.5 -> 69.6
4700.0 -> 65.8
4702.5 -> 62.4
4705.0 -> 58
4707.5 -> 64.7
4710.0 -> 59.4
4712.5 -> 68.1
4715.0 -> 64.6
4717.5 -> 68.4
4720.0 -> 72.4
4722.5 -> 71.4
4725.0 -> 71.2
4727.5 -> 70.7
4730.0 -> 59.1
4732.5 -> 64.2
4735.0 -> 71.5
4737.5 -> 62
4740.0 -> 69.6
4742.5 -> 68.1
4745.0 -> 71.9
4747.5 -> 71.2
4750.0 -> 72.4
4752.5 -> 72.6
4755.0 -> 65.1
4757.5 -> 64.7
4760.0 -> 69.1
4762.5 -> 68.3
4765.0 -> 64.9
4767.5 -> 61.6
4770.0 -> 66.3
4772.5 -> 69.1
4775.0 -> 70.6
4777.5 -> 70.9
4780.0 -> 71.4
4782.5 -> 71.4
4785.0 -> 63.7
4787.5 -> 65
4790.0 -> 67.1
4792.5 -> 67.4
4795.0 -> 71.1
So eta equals 58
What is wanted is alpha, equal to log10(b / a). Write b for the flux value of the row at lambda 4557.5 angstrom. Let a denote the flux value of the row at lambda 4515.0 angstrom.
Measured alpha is -0.02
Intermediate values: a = 66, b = 63.6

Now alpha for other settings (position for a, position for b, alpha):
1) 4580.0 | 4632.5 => 0.06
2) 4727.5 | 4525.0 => -0.06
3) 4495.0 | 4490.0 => 0.02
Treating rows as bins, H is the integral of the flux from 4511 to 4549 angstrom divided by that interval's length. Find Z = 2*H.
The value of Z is 127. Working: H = 63.3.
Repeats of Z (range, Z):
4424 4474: 111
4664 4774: 133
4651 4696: 133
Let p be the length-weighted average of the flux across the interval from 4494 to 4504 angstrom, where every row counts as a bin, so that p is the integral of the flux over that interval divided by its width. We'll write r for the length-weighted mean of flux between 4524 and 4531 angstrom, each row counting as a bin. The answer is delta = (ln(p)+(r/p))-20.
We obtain -15.0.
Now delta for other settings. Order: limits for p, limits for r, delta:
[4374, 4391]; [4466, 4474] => -14.9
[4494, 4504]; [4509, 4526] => -14.8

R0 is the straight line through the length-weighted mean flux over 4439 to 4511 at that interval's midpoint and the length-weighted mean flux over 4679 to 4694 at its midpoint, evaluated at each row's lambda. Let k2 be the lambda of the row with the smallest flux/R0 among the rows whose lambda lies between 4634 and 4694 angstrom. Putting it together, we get 4670.0 angstrom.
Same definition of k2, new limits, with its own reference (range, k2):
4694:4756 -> 4705.0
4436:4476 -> 4462.5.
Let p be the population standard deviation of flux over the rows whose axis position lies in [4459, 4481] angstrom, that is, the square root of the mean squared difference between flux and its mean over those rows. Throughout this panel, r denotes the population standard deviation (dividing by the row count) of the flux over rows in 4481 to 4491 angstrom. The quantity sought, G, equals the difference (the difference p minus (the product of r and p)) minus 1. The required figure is -43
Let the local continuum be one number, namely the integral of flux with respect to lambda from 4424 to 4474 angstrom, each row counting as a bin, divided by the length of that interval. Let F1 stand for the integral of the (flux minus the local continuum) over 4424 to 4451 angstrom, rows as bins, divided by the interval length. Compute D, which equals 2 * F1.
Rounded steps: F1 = 1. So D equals 2.2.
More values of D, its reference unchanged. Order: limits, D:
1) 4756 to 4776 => 22.9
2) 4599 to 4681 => 23.5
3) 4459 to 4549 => 14.2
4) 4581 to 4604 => 18.7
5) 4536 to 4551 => 18.0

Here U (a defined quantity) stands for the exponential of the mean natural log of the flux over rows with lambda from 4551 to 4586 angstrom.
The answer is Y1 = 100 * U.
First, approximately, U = 66.4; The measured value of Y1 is 6636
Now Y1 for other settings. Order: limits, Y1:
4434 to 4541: 6016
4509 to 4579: 6491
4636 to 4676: 6571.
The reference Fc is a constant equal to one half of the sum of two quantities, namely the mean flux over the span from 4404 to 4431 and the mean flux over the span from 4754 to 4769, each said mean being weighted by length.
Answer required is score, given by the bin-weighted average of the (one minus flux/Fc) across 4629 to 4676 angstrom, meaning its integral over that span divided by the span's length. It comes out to -0.130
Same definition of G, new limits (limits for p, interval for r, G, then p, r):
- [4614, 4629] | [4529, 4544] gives -4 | 1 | 6.1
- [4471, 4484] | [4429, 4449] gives -27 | 6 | 5.4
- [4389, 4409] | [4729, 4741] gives -30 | 8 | 4.6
